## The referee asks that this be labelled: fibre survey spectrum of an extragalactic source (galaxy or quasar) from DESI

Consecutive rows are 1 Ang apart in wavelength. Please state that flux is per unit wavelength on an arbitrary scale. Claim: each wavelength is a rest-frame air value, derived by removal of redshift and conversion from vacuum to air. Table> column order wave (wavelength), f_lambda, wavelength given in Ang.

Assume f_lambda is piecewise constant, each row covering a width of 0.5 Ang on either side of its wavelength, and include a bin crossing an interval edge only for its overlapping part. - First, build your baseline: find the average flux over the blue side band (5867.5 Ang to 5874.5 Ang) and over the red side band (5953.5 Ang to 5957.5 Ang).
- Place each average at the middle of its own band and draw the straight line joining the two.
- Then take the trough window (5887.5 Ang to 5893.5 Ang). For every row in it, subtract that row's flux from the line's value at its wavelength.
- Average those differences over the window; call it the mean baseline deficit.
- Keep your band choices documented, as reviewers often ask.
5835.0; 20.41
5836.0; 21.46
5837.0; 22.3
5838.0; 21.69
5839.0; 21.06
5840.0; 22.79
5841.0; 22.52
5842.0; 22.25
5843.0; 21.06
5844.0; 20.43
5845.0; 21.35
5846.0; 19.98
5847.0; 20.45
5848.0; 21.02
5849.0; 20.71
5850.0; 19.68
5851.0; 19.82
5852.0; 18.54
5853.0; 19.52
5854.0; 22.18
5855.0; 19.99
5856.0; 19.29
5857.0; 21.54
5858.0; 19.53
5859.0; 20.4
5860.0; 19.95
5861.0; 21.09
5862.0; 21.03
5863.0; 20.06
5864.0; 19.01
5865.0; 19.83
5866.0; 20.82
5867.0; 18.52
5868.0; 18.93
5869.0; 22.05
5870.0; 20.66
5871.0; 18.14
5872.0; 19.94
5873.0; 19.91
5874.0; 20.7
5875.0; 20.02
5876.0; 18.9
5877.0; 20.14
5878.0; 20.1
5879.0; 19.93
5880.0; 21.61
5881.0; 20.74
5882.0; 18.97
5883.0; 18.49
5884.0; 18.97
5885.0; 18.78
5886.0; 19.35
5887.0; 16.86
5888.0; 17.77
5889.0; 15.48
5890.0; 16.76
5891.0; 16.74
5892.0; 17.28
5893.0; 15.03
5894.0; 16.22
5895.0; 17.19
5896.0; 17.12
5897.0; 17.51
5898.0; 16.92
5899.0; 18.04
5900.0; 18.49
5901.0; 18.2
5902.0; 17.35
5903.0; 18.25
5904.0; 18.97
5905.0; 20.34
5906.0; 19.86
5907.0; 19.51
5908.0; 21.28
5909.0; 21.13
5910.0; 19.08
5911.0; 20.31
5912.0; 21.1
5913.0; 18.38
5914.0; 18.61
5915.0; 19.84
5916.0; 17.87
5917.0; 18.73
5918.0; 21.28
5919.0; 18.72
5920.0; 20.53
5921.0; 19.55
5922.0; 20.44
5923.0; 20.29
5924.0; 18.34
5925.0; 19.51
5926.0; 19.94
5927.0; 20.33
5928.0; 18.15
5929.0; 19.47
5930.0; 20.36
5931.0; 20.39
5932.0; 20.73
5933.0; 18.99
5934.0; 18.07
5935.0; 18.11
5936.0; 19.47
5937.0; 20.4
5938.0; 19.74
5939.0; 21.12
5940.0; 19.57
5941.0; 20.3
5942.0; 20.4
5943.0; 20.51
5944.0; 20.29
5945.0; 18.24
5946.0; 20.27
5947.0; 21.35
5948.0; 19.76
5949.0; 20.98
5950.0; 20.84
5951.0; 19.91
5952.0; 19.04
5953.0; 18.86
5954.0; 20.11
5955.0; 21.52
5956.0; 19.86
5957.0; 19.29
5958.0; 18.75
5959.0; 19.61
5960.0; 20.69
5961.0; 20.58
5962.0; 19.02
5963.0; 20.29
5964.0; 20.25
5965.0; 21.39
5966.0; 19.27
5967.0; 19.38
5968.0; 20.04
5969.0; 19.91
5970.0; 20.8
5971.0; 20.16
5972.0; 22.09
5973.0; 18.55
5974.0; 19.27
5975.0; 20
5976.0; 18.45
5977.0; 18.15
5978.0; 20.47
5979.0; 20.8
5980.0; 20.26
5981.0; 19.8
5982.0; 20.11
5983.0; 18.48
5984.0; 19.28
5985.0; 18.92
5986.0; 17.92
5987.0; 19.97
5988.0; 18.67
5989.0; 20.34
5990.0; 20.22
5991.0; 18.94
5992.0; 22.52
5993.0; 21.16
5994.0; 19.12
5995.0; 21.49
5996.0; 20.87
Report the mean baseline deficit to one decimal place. 3.6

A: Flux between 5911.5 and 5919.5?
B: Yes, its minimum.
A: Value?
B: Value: 17.87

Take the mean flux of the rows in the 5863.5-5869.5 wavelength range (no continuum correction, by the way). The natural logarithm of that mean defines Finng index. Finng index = 2.99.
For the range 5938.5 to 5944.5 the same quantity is 3.01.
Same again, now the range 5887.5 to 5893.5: 2.80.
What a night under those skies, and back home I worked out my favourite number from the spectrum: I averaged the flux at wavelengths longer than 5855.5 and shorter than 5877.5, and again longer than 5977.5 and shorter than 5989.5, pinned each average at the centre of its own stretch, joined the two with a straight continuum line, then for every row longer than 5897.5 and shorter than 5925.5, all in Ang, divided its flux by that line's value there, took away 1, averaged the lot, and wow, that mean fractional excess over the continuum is -0.03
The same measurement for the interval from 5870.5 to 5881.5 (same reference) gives 0.00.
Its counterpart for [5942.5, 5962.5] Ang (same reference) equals 0.01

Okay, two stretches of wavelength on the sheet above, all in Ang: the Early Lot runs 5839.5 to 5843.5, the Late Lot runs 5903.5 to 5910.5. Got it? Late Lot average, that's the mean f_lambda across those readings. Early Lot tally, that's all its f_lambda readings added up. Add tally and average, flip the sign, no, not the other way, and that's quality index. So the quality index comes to -109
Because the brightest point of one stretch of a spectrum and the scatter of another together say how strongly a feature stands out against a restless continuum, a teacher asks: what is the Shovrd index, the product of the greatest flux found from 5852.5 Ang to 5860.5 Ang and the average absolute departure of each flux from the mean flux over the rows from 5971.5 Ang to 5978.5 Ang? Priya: 24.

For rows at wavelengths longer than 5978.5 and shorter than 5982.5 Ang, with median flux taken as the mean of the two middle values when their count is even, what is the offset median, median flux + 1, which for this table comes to 21.2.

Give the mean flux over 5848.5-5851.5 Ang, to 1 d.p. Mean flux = 20.1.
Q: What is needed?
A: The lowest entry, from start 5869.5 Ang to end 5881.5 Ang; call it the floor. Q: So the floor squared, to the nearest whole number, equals 329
